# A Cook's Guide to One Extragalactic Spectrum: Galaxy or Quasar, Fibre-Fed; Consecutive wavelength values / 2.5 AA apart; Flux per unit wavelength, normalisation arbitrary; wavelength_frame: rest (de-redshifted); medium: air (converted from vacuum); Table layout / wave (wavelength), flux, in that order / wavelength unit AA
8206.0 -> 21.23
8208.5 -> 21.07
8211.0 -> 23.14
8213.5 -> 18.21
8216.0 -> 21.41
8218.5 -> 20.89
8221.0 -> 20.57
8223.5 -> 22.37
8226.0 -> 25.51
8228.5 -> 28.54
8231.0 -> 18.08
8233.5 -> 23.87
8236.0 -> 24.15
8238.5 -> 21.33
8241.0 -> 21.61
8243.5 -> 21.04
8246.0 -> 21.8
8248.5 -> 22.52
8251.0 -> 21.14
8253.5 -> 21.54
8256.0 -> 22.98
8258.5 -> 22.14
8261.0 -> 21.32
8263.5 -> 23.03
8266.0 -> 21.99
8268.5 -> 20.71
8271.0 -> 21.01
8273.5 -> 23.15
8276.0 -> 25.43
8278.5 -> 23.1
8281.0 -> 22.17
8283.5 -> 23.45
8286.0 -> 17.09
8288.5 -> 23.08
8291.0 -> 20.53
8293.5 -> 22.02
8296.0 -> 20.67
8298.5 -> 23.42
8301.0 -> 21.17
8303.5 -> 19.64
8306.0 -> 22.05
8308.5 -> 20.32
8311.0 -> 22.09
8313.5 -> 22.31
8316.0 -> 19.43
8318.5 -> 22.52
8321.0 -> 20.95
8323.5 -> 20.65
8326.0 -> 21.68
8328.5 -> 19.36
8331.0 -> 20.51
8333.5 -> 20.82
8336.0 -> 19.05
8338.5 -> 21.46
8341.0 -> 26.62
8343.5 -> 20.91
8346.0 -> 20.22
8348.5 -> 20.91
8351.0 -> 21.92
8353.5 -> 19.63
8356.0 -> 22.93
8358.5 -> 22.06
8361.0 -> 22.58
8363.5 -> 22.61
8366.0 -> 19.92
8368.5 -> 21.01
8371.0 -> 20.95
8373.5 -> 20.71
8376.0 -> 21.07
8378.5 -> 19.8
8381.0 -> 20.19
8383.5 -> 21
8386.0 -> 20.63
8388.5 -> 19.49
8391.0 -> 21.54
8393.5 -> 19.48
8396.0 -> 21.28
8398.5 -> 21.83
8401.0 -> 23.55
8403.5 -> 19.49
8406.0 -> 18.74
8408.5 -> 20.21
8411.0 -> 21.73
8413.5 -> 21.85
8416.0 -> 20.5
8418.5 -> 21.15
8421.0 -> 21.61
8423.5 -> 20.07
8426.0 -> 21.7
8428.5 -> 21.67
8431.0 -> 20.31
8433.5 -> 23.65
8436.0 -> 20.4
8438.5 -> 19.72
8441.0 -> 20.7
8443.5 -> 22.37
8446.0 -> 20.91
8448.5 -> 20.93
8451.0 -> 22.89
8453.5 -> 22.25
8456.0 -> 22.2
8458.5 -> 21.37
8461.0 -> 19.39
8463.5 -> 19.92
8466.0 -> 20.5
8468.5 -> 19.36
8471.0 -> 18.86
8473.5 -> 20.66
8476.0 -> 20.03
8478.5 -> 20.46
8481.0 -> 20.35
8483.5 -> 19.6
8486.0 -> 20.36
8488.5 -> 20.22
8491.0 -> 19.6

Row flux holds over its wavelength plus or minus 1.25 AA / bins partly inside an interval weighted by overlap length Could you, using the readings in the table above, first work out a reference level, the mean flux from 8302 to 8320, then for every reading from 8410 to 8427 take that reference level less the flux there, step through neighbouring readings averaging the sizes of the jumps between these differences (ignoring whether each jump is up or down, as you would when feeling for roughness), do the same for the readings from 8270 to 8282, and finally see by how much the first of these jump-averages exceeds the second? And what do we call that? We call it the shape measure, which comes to -1.0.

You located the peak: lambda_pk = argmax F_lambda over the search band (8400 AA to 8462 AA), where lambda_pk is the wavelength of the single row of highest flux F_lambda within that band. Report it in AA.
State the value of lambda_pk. 8433.5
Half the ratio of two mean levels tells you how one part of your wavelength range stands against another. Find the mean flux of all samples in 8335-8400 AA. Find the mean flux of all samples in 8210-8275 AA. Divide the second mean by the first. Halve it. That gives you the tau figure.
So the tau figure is 0.522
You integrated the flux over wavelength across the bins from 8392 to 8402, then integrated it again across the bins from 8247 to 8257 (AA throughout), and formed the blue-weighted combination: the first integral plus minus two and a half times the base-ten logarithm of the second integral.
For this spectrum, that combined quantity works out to 209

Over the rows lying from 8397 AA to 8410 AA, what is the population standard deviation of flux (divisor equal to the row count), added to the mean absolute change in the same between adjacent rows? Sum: 3.7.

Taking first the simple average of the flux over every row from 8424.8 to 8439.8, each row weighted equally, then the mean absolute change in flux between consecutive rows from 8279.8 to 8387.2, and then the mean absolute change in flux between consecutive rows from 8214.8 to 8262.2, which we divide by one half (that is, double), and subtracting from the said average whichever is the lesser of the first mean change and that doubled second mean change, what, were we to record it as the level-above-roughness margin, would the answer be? 19.4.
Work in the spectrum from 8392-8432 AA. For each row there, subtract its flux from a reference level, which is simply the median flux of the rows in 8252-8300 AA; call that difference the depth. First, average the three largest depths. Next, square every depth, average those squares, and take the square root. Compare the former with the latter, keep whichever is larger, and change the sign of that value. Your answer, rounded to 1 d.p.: -2.9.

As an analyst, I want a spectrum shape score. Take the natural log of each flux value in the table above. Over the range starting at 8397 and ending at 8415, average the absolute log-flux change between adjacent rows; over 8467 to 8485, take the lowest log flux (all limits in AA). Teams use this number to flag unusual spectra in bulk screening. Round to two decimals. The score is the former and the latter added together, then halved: 1.51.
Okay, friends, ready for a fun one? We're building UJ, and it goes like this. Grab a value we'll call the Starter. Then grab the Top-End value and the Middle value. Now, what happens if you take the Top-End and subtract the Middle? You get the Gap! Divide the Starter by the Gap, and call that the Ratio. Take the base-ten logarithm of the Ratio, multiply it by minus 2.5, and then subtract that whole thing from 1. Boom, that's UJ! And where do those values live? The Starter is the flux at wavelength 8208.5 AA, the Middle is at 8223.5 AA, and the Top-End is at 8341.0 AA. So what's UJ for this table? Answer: 2.7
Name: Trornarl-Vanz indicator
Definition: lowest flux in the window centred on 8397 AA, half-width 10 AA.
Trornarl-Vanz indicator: 18.74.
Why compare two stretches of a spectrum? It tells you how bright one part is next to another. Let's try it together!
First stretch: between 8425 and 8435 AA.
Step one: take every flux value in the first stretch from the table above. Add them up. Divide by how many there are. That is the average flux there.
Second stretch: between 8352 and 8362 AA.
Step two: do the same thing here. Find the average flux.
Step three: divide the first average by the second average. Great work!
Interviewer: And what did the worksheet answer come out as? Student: 1.00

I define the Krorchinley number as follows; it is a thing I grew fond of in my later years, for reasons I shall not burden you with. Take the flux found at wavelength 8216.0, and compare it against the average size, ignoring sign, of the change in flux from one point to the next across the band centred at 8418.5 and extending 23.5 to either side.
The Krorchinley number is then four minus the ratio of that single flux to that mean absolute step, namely -11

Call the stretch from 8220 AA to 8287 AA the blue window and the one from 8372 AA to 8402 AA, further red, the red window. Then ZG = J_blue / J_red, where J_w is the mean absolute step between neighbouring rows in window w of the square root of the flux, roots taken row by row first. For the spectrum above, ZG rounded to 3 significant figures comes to 1.76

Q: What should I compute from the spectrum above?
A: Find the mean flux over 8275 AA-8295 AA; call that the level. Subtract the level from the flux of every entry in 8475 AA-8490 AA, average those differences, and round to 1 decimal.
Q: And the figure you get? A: -1.9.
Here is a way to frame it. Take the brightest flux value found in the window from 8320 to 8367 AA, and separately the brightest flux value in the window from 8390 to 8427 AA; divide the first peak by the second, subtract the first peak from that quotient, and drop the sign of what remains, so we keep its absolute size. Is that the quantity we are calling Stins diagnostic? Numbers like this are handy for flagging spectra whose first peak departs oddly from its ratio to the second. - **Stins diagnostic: 25.5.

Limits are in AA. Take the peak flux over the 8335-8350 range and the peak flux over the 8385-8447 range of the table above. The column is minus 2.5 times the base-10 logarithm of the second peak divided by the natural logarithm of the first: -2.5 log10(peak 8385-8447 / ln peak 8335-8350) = -2.14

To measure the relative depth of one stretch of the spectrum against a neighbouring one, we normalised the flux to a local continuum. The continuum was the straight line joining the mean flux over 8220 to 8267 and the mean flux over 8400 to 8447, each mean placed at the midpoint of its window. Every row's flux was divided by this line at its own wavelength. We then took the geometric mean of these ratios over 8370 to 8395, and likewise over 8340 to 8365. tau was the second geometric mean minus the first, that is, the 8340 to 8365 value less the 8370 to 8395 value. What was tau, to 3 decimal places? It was 0.059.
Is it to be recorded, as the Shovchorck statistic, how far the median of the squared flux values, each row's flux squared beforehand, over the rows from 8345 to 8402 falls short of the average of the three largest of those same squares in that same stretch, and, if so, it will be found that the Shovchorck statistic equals 90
